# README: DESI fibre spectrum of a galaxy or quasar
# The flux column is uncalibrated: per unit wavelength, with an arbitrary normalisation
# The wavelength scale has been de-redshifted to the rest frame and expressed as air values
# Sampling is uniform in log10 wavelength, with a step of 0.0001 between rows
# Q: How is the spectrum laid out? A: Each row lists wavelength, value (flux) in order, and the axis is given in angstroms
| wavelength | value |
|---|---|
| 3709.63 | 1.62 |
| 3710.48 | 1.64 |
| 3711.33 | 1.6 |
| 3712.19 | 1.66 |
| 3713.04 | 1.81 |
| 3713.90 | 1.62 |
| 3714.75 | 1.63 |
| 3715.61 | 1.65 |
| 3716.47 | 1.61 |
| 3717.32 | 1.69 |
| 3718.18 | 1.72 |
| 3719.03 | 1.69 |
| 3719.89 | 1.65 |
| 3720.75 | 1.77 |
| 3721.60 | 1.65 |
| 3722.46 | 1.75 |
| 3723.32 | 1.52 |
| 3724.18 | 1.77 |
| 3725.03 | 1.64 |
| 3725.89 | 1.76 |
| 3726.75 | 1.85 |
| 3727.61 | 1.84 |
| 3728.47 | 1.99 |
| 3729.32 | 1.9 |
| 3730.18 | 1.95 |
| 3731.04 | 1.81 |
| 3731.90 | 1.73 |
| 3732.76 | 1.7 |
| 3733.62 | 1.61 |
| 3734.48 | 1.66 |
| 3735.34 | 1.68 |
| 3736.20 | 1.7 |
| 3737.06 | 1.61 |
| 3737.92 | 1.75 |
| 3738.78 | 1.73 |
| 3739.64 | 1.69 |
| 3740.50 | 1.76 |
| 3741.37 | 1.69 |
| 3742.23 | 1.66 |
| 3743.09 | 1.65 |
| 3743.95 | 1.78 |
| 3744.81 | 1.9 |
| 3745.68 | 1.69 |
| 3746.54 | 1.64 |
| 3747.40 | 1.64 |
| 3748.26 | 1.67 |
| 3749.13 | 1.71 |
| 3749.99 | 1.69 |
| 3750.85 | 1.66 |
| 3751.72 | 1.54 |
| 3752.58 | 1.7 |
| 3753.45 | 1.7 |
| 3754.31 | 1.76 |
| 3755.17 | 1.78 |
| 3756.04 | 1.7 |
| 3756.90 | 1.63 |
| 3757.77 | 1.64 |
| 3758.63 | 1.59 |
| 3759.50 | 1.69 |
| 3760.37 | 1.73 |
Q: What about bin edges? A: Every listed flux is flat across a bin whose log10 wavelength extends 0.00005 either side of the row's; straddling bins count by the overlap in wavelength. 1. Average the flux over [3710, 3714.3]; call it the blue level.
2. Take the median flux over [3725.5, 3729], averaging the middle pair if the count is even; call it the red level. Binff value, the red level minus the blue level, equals 0.18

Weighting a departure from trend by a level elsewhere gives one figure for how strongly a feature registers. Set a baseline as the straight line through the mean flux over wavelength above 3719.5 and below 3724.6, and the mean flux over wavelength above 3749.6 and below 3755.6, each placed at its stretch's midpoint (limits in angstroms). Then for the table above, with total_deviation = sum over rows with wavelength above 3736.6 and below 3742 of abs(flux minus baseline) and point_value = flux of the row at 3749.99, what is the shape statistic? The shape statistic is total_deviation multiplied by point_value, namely 0.44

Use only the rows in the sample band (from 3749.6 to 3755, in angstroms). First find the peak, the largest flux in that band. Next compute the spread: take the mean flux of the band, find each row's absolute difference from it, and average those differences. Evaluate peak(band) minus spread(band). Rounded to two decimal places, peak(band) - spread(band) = 1.71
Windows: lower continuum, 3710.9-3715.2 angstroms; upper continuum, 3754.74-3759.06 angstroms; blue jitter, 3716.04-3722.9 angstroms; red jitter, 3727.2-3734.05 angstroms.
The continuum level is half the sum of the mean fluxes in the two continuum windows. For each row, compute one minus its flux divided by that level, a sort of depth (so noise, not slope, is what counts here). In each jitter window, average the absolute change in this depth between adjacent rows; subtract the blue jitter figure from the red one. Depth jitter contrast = 0.01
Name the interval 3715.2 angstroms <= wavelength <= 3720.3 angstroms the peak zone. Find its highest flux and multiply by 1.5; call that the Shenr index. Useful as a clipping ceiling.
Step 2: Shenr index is 2.58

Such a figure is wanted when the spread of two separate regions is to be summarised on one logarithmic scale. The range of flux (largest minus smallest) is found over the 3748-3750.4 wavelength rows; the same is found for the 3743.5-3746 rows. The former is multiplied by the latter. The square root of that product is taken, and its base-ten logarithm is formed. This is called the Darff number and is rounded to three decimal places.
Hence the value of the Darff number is -1.038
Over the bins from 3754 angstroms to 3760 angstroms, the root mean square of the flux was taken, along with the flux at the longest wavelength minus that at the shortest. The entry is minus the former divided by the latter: 24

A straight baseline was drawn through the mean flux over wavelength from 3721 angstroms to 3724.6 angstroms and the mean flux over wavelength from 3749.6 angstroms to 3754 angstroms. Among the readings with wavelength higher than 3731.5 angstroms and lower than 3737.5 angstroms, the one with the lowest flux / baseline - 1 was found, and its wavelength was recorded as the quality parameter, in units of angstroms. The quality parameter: 3733.62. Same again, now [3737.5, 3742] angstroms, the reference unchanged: 3739.64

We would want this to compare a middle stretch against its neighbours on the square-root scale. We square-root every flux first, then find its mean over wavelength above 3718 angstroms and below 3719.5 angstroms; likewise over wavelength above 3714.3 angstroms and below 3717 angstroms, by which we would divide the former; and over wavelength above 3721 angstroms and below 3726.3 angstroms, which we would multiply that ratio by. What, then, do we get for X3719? 1.33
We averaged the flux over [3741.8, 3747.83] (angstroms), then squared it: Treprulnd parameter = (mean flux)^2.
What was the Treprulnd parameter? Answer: 2.92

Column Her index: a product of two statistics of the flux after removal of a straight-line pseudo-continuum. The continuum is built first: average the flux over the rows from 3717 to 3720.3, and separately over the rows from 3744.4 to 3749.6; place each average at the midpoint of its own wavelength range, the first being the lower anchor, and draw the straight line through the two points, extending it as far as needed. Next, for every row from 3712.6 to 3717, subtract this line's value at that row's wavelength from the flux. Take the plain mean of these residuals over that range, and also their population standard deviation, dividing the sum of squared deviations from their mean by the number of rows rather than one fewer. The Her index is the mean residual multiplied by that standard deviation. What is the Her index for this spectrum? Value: -0.0015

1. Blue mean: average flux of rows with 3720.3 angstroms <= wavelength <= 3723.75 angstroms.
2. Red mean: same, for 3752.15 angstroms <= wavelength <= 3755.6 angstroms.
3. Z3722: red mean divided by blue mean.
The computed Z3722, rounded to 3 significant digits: 1.04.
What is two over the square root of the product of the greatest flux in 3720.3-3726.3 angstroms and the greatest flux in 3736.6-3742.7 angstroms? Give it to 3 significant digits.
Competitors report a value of 1.13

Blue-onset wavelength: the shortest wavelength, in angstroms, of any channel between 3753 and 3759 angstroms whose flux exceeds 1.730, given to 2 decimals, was 3754.31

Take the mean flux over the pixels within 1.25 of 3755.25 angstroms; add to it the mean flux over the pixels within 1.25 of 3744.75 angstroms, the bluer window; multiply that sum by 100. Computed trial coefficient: 354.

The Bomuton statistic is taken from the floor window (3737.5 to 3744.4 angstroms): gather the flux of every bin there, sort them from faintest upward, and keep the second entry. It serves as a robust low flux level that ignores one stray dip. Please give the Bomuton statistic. 1.66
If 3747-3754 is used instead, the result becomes 1.64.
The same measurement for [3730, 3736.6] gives 1.66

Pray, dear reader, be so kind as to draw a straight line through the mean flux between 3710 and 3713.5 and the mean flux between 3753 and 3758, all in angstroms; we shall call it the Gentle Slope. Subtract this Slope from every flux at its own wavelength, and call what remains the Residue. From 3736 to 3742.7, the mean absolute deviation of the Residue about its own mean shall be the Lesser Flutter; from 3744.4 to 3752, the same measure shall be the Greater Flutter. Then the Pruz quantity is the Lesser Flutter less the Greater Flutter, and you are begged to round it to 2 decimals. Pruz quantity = -0.02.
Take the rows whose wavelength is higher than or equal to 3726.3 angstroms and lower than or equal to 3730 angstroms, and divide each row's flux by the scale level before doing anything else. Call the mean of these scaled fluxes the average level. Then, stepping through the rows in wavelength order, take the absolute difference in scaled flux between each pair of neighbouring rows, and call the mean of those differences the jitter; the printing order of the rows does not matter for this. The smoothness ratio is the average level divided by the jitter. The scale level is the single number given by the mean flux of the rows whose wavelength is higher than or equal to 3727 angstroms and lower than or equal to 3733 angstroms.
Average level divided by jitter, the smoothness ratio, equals 23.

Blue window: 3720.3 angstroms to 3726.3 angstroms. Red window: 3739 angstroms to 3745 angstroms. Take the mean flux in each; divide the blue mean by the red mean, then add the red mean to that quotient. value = 2.71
